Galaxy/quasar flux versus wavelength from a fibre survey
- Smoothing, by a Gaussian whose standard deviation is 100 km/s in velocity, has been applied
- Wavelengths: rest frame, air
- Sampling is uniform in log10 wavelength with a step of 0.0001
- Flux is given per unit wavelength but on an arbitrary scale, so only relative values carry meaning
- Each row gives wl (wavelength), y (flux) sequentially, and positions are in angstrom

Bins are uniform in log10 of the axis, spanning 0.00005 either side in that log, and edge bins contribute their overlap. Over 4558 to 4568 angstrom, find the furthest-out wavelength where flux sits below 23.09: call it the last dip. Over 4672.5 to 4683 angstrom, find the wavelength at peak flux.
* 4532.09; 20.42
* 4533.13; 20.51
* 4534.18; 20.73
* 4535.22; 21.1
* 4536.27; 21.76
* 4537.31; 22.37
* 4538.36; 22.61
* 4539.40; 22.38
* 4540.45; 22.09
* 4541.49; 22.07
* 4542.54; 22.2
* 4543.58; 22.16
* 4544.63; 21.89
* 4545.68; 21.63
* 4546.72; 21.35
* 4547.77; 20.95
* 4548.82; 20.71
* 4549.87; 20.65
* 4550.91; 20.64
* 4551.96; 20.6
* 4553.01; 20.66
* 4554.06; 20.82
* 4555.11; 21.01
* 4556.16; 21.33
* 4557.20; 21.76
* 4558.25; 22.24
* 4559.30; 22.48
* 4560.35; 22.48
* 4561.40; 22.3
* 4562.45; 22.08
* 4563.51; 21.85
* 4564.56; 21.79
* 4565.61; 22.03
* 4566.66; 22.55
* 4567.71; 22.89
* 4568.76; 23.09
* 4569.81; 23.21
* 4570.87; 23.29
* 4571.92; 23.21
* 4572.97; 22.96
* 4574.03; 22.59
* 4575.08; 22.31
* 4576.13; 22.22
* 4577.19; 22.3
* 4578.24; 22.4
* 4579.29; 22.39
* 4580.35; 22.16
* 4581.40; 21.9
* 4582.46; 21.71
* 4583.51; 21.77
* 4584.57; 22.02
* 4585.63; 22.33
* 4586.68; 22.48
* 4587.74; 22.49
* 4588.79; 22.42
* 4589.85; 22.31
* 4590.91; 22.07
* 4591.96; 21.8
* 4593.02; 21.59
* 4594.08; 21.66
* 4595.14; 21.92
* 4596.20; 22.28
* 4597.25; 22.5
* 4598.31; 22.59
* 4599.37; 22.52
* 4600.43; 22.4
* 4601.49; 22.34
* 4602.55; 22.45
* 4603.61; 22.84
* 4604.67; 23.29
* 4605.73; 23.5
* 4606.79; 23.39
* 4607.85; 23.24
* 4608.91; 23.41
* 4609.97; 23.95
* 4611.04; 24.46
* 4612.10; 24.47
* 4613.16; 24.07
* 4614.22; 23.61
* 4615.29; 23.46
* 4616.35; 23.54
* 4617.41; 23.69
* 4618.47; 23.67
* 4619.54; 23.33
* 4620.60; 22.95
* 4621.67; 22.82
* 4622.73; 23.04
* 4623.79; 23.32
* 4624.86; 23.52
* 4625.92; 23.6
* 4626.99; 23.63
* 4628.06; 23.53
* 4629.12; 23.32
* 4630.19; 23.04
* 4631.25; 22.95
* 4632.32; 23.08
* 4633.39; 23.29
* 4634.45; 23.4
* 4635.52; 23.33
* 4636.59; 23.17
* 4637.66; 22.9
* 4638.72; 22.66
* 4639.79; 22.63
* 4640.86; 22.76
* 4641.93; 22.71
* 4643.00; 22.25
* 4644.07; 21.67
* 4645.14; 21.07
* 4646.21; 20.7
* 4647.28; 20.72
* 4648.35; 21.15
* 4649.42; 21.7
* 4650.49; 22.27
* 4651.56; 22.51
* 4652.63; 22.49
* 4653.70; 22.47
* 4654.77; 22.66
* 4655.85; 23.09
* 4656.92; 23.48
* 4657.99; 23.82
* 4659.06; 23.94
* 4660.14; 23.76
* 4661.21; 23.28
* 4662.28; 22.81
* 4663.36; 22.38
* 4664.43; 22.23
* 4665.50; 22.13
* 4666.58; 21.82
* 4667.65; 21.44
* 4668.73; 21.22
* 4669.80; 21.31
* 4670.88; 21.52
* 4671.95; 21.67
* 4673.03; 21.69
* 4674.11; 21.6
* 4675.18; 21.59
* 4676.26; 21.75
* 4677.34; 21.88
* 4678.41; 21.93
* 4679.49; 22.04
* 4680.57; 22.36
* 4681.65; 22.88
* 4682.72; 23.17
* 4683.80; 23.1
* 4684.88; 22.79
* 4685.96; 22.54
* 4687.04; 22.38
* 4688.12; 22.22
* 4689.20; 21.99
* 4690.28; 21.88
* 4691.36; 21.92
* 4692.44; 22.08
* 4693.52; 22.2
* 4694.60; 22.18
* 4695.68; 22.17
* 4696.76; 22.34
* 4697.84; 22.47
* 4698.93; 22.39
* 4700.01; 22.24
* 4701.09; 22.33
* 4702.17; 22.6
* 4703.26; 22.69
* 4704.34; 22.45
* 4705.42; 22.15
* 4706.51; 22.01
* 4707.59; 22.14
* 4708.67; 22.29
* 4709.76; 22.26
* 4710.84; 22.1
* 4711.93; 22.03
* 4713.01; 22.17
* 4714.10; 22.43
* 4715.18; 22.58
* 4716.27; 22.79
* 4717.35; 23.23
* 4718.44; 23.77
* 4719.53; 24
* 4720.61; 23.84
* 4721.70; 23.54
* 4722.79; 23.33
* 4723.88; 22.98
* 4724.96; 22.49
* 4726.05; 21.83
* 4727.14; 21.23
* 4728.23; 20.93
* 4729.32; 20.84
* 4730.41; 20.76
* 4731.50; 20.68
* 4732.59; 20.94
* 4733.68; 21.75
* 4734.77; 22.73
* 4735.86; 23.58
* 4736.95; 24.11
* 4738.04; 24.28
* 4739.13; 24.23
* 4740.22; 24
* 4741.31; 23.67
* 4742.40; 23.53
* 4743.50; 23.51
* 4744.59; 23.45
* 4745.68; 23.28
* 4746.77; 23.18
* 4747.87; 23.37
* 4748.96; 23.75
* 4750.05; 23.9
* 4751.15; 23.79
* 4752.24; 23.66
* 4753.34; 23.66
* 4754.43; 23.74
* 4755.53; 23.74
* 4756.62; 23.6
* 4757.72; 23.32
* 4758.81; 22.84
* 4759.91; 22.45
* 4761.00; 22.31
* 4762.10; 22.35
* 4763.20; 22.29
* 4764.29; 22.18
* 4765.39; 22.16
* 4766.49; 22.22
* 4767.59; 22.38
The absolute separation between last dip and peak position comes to 115.0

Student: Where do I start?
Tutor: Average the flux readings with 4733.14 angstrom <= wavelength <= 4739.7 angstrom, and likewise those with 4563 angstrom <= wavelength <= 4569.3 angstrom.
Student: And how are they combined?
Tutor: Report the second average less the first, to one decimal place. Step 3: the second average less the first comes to -1.1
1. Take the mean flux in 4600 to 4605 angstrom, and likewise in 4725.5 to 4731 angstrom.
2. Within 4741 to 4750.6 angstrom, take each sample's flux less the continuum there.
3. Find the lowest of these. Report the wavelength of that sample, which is 4746.77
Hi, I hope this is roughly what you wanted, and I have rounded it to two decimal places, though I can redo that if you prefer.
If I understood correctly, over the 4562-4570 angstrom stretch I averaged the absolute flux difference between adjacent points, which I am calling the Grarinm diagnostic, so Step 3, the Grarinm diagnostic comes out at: 0.24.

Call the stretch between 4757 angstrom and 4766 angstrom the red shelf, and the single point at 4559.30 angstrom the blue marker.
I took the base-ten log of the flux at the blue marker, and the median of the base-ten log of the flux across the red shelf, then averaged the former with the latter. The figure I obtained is 1.35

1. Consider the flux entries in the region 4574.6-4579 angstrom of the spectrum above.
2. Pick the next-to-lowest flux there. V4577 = 22.3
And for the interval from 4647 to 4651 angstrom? 21.15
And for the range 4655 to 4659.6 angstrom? 23.48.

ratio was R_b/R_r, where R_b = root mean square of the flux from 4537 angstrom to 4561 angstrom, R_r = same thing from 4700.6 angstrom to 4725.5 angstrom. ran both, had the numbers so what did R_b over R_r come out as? 0.95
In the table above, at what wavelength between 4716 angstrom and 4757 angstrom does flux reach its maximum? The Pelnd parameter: 4738.04 angstrom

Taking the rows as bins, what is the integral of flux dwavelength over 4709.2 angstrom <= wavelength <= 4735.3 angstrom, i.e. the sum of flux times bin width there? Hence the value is 582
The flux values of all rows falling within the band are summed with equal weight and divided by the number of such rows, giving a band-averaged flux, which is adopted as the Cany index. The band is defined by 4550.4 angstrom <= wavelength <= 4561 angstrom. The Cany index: 21.4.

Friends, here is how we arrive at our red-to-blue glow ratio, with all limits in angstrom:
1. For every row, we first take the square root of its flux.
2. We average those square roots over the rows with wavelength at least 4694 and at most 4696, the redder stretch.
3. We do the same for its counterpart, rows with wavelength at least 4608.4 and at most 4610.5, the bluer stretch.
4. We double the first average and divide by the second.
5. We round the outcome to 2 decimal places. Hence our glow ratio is 1.94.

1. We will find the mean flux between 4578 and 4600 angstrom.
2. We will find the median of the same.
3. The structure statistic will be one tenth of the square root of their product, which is 2.22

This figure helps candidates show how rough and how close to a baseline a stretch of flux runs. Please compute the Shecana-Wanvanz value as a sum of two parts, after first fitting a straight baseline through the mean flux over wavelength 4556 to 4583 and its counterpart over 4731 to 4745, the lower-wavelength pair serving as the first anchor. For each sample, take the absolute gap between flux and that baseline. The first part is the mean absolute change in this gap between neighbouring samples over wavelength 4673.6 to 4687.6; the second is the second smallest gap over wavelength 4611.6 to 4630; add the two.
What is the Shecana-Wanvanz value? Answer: 0.5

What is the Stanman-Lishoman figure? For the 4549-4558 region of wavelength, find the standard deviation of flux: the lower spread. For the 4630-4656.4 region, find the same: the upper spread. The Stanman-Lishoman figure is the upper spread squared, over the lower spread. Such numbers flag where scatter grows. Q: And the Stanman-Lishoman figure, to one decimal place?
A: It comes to 1.6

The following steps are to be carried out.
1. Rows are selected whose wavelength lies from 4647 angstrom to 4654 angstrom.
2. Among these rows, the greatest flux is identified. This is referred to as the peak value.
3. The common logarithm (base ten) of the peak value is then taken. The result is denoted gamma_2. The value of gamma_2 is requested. 1.352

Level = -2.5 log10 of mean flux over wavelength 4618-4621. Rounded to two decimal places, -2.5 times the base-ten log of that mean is -3.42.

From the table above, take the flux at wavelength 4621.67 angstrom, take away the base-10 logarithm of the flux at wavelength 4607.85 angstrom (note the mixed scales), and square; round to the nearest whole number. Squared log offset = 460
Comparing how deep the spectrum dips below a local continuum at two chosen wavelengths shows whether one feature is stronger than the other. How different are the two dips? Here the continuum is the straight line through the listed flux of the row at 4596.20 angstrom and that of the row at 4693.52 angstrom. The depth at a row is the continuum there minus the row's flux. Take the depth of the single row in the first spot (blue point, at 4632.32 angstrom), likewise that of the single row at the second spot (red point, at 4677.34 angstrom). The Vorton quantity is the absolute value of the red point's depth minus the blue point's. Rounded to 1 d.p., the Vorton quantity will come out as 1.2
